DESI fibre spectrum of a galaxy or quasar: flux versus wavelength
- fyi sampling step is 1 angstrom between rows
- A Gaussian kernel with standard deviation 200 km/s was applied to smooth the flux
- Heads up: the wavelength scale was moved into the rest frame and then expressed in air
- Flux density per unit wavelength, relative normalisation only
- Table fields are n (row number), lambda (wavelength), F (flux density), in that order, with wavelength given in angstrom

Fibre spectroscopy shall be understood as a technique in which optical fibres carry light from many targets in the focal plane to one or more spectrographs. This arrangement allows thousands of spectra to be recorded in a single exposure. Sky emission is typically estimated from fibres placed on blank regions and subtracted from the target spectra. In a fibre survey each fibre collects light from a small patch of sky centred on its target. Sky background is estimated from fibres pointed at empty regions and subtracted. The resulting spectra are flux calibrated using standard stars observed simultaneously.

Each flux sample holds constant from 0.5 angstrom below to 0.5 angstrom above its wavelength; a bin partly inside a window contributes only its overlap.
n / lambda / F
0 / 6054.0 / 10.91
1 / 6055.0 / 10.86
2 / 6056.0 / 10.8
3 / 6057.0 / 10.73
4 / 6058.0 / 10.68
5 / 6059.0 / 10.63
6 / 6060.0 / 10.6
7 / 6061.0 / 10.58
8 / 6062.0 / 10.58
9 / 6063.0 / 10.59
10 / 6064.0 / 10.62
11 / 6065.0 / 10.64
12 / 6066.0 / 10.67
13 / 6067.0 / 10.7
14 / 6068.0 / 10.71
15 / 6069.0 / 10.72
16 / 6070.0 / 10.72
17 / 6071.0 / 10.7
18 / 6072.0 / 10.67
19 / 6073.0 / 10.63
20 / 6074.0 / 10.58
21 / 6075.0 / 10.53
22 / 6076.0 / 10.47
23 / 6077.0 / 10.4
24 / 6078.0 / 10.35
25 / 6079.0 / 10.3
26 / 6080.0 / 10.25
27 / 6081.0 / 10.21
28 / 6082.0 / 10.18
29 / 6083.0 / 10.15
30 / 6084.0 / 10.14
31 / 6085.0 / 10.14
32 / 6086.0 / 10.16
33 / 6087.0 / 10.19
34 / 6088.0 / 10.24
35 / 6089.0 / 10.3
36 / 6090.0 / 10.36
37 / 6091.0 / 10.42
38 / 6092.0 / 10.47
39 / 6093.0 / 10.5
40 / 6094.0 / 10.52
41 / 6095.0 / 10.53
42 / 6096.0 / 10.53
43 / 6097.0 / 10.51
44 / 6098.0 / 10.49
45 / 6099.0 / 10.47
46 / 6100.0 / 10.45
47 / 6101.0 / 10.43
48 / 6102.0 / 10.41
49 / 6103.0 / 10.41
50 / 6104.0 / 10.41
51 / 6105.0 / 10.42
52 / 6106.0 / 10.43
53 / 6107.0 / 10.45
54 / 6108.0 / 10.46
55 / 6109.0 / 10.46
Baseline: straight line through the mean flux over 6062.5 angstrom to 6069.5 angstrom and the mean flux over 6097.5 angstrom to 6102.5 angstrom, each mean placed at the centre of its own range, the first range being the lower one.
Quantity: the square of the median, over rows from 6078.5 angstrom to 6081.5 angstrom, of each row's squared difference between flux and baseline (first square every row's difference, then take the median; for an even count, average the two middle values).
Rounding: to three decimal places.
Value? 0.011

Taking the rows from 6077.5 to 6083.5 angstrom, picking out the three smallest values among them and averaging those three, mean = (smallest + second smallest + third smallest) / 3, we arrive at 10.2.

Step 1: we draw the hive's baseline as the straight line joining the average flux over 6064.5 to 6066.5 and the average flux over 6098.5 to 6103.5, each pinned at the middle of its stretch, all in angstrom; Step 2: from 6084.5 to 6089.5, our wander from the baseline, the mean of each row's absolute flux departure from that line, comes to 0.32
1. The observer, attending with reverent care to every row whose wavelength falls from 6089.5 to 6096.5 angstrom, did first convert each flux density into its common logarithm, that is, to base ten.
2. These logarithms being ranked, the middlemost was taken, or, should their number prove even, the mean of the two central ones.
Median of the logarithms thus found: 1.02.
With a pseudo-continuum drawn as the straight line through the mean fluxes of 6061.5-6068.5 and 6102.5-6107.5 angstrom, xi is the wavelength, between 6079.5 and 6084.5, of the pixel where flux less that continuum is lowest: 6084.0 angstrom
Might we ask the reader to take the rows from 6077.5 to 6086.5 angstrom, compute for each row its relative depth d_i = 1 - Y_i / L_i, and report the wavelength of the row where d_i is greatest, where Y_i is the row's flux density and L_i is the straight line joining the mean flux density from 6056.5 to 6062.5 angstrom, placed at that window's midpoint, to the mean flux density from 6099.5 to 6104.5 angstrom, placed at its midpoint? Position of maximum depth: 6084.0 angstrom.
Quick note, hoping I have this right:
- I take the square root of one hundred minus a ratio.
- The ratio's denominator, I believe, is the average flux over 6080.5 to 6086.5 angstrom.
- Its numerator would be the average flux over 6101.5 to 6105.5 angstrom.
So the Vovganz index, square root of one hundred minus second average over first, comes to 9.949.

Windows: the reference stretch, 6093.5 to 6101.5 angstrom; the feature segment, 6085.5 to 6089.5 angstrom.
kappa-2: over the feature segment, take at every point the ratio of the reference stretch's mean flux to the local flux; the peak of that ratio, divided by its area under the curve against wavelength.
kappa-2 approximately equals 0.25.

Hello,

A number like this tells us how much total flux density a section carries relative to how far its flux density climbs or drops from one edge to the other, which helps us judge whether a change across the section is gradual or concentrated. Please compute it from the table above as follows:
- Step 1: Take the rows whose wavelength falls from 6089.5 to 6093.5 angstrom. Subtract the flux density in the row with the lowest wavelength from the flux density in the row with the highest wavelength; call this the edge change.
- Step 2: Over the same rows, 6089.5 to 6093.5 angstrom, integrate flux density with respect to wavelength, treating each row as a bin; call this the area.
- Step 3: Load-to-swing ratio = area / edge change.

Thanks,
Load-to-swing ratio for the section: 298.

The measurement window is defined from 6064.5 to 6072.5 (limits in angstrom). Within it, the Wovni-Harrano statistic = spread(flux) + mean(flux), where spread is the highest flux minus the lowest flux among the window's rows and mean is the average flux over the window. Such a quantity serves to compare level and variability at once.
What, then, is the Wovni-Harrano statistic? 10.8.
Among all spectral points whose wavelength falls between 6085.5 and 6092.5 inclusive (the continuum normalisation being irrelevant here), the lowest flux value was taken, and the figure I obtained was 10.16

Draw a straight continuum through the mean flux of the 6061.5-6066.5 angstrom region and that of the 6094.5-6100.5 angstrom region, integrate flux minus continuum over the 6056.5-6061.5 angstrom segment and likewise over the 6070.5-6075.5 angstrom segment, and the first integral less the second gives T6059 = -0.15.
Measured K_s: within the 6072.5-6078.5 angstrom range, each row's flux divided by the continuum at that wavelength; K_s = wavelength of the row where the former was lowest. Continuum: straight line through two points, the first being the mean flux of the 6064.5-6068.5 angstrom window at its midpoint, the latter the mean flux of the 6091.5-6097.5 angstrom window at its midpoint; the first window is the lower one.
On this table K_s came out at 6078.0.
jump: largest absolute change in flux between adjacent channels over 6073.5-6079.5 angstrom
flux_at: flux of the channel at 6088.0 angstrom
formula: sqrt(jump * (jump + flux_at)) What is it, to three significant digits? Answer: 0.850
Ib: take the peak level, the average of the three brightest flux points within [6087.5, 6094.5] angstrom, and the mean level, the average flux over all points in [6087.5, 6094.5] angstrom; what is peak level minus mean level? 0.10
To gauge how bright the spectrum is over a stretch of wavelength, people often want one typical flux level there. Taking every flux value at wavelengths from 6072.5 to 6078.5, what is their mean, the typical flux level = 10.5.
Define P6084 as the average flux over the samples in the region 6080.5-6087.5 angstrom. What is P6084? 10.17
